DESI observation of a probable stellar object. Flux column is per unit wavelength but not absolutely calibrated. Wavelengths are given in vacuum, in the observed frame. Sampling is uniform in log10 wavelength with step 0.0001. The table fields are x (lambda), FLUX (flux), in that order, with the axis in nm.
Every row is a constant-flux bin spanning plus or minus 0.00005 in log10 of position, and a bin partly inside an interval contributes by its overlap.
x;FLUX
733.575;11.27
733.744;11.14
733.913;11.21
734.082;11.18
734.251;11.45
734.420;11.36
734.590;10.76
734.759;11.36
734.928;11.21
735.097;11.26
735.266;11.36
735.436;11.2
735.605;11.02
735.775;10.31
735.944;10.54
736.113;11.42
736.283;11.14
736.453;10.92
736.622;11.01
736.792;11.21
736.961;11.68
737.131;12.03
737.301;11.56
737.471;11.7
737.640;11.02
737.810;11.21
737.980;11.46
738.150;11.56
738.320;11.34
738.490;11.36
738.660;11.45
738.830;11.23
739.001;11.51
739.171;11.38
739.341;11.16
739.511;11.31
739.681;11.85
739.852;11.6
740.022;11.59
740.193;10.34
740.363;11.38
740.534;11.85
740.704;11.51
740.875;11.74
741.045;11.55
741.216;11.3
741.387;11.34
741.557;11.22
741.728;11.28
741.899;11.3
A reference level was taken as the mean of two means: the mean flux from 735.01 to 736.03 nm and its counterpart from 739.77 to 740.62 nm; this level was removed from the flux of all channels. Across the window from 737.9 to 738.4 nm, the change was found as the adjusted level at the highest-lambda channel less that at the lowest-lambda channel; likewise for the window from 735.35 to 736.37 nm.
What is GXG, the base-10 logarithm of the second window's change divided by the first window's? -0.30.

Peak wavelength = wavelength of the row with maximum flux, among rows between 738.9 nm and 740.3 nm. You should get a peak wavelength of 739.681 nm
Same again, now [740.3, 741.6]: 740.534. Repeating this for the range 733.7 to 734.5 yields 734.251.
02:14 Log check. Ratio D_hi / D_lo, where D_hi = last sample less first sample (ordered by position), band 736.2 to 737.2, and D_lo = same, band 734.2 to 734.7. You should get -1.3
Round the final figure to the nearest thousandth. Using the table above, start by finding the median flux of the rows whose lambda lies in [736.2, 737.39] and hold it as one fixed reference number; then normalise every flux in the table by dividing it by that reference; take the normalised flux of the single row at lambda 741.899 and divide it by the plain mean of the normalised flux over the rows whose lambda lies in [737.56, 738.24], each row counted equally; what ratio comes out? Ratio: 0.999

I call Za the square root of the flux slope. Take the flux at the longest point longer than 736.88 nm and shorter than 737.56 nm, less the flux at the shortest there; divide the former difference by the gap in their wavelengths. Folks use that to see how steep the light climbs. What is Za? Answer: 0.20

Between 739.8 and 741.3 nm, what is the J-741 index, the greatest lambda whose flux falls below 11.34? 741.216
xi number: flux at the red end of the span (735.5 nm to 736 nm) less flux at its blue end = -0.48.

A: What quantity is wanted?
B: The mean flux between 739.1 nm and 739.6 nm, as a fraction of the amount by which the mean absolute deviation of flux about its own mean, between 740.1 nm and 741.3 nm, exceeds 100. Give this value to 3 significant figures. -0.113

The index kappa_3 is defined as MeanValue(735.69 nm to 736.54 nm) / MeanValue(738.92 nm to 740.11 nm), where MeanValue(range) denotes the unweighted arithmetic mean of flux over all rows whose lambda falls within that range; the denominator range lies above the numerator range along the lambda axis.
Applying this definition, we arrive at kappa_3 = 0.95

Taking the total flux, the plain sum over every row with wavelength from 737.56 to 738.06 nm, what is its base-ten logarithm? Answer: 1.528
